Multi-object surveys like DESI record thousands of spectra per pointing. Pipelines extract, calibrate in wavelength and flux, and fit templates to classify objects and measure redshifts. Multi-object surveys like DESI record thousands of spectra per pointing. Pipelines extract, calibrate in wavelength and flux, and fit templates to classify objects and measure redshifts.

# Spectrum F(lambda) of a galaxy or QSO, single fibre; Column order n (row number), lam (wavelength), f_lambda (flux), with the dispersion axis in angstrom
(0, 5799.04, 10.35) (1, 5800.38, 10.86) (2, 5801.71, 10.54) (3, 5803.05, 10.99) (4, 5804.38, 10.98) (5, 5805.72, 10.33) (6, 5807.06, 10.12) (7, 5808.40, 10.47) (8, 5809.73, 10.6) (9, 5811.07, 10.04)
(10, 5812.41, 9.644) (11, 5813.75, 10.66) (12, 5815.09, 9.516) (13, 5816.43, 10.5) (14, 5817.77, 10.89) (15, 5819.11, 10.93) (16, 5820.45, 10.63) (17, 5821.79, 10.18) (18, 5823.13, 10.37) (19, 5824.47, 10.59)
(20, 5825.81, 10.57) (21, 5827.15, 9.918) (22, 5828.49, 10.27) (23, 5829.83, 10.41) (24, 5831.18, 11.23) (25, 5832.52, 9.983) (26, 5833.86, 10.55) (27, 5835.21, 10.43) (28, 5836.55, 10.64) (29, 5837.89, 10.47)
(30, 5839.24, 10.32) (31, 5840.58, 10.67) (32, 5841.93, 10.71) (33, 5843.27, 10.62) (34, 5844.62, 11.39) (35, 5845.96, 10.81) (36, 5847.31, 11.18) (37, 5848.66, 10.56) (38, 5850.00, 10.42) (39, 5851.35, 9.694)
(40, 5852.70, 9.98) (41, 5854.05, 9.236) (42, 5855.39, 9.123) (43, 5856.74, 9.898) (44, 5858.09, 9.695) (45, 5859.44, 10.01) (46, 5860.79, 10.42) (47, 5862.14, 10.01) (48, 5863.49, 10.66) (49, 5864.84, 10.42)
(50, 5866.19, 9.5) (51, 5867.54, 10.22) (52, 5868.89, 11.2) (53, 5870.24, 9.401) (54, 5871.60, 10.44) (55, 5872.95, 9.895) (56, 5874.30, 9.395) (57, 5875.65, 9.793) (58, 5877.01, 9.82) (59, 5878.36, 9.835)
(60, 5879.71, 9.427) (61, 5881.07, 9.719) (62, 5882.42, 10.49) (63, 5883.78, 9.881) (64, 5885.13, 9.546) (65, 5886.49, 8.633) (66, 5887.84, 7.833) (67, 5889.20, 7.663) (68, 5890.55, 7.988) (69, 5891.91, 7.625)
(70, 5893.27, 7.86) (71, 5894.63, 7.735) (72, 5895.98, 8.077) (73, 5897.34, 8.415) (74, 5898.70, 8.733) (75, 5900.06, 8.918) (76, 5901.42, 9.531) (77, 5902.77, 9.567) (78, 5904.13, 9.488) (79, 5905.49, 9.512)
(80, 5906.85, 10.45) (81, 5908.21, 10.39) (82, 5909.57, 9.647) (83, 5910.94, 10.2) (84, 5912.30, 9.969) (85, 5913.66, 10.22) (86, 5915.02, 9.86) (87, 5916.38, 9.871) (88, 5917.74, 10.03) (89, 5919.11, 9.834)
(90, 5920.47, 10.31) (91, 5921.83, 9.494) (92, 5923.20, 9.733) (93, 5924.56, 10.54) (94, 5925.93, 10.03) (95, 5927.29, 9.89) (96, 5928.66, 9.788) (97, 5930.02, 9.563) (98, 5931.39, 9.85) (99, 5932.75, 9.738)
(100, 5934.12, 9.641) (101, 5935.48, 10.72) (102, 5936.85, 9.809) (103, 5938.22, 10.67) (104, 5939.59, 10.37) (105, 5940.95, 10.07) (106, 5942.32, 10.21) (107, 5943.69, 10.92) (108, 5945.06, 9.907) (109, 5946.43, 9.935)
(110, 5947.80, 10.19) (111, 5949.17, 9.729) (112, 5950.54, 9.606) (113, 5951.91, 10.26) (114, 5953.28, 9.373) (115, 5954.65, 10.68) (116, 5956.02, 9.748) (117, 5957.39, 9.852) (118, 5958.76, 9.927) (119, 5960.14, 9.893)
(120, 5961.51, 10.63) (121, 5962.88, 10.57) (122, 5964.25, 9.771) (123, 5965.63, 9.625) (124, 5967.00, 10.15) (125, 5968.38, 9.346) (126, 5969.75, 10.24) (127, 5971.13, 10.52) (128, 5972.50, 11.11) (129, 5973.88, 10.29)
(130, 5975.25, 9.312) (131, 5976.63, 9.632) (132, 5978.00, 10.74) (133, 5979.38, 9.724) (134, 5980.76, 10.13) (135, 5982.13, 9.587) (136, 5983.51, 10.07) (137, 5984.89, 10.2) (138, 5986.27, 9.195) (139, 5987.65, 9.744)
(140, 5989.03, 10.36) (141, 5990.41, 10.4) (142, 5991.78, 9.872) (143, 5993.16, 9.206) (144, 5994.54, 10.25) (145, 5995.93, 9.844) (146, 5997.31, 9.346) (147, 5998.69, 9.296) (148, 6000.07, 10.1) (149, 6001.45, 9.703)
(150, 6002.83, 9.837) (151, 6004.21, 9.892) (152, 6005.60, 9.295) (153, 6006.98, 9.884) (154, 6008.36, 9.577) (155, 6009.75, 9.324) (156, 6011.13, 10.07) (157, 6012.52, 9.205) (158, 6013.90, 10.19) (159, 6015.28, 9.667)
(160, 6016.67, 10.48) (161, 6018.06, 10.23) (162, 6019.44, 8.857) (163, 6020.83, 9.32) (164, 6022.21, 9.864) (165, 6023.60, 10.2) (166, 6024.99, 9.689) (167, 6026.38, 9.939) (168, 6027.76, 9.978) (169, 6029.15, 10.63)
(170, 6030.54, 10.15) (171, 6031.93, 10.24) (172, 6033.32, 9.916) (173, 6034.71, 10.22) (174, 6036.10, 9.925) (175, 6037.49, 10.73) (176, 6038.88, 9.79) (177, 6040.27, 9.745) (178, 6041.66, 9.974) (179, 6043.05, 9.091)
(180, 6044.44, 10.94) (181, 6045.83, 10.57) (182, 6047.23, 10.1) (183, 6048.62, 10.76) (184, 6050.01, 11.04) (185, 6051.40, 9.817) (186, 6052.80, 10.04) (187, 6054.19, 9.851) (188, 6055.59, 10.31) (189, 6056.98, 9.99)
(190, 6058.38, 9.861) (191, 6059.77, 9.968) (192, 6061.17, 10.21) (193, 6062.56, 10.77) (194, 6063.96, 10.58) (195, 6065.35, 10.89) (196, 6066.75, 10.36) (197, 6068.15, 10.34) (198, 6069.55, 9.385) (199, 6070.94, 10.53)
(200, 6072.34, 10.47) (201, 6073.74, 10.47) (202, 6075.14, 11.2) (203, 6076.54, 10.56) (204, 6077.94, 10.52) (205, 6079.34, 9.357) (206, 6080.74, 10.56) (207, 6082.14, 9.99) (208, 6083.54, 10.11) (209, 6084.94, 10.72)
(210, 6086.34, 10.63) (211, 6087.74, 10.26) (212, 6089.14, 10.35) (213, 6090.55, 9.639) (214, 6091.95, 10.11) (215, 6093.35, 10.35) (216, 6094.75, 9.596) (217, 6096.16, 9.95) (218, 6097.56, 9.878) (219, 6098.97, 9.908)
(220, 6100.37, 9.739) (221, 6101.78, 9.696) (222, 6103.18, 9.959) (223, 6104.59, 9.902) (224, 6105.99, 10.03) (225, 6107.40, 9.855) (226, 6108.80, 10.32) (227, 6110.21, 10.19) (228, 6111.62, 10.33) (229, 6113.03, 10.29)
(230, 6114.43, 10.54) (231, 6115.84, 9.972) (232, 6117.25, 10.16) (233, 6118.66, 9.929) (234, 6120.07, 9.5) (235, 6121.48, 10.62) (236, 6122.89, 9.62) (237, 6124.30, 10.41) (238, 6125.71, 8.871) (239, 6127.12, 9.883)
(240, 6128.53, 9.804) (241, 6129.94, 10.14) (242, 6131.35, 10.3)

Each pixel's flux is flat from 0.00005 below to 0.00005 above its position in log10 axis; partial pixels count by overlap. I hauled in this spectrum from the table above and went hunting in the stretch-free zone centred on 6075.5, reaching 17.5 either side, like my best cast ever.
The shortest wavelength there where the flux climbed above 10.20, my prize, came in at 6061.17 angstrom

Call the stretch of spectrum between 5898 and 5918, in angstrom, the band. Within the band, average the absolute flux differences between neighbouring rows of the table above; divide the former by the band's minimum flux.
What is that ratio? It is 0.035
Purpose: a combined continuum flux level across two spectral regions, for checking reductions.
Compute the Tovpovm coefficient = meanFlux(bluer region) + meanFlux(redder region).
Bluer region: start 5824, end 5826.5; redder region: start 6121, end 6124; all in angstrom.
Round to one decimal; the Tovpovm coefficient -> 20.7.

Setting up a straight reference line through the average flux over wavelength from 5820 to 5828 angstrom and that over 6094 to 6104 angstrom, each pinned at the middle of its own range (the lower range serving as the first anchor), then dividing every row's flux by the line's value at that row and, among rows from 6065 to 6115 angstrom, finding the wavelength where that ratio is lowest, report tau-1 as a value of 6079.34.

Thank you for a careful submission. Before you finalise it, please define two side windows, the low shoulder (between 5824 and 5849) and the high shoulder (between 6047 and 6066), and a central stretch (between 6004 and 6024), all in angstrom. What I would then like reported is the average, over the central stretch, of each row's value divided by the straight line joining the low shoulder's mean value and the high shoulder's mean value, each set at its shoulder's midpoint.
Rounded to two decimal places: 0.94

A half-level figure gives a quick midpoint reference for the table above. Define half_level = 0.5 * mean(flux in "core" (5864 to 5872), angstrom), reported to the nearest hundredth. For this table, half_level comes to 5.10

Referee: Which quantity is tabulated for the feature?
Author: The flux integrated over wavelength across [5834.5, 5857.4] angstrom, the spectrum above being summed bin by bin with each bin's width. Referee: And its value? 237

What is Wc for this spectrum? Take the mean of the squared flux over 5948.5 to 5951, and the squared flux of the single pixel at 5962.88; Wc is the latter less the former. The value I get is 18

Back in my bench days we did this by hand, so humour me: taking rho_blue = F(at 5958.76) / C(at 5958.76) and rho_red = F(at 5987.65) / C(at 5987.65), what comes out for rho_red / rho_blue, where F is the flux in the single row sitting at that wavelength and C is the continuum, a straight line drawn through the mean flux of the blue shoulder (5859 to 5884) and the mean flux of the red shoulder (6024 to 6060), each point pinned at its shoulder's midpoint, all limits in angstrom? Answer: 0.98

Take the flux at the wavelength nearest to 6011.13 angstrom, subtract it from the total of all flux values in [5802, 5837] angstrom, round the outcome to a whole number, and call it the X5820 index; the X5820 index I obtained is 261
